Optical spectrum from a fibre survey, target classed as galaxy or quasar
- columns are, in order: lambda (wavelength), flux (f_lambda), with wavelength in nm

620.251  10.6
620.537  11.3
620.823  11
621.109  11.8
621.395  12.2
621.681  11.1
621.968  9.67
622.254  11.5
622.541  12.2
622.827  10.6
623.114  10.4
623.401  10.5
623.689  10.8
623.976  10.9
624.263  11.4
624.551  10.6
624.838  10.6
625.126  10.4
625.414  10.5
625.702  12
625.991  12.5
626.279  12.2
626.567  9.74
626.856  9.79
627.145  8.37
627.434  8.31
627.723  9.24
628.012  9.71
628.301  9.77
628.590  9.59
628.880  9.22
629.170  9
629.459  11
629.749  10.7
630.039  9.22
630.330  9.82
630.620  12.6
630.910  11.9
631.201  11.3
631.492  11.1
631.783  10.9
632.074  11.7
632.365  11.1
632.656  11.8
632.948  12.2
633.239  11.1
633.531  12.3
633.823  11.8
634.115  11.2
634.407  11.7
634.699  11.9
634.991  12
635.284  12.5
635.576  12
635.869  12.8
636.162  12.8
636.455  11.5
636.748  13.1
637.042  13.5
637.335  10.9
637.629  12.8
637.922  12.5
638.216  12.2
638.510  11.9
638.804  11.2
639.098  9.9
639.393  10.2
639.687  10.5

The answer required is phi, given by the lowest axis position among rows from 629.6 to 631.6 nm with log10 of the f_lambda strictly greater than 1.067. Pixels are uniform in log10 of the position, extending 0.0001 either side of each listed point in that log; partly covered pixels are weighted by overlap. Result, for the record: 630.620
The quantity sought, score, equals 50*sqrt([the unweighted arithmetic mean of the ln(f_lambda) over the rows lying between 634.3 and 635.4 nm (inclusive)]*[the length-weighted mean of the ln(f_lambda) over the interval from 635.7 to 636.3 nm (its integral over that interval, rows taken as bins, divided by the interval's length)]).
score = 126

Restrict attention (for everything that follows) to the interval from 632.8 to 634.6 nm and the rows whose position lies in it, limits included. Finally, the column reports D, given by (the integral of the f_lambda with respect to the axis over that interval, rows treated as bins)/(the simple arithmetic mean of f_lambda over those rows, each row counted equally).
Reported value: 1.8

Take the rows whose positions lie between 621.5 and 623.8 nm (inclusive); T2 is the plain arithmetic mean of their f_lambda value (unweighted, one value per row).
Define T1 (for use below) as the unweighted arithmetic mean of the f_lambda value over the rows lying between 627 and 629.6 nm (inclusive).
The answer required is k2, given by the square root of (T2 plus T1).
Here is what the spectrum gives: 4.49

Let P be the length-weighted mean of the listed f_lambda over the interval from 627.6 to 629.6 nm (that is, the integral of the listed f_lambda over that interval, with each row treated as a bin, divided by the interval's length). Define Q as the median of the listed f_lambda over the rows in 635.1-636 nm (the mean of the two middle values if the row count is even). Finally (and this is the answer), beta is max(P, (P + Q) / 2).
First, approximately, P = 9.7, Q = 12.5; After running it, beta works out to 11.1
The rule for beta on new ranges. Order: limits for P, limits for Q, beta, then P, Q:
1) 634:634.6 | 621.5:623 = 11.5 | 11.5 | 11.1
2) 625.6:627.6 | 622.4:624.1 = 10.5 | 10.4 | 10.7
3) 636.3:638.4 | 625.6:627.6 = 12.4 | 12.4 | 9.8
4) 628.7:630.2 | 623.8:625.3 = 10.2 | 9.8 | 10.6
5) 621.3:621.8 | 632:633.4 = 11.7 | 11.6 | 11.7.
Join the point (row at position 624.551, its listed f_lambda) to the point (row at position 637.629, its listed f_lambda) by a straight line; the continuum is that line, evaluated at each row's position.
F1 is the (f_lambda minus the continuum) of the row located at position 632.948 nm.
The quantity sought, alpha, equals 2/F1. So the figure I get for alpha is 10.7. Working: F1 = 0.2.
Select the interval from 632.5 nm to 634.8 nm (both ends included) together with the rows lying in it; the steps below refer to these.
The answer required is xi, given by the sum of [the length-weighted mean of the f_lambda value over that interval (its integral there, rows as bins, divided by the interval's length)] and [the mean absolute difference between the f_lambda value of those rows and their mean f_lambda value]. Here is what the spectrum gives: 12.1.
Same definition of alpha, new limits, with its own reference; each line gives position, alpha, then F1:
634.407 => -3.6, -0.6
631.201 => -4.8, -0.4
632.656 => -12.2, -0.2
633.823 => -5.6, -0.4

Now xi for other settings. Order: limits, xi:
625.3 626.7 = 12.4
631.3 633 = 11.9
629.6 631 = 11.9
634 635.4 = 12.2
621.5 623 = 11.7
